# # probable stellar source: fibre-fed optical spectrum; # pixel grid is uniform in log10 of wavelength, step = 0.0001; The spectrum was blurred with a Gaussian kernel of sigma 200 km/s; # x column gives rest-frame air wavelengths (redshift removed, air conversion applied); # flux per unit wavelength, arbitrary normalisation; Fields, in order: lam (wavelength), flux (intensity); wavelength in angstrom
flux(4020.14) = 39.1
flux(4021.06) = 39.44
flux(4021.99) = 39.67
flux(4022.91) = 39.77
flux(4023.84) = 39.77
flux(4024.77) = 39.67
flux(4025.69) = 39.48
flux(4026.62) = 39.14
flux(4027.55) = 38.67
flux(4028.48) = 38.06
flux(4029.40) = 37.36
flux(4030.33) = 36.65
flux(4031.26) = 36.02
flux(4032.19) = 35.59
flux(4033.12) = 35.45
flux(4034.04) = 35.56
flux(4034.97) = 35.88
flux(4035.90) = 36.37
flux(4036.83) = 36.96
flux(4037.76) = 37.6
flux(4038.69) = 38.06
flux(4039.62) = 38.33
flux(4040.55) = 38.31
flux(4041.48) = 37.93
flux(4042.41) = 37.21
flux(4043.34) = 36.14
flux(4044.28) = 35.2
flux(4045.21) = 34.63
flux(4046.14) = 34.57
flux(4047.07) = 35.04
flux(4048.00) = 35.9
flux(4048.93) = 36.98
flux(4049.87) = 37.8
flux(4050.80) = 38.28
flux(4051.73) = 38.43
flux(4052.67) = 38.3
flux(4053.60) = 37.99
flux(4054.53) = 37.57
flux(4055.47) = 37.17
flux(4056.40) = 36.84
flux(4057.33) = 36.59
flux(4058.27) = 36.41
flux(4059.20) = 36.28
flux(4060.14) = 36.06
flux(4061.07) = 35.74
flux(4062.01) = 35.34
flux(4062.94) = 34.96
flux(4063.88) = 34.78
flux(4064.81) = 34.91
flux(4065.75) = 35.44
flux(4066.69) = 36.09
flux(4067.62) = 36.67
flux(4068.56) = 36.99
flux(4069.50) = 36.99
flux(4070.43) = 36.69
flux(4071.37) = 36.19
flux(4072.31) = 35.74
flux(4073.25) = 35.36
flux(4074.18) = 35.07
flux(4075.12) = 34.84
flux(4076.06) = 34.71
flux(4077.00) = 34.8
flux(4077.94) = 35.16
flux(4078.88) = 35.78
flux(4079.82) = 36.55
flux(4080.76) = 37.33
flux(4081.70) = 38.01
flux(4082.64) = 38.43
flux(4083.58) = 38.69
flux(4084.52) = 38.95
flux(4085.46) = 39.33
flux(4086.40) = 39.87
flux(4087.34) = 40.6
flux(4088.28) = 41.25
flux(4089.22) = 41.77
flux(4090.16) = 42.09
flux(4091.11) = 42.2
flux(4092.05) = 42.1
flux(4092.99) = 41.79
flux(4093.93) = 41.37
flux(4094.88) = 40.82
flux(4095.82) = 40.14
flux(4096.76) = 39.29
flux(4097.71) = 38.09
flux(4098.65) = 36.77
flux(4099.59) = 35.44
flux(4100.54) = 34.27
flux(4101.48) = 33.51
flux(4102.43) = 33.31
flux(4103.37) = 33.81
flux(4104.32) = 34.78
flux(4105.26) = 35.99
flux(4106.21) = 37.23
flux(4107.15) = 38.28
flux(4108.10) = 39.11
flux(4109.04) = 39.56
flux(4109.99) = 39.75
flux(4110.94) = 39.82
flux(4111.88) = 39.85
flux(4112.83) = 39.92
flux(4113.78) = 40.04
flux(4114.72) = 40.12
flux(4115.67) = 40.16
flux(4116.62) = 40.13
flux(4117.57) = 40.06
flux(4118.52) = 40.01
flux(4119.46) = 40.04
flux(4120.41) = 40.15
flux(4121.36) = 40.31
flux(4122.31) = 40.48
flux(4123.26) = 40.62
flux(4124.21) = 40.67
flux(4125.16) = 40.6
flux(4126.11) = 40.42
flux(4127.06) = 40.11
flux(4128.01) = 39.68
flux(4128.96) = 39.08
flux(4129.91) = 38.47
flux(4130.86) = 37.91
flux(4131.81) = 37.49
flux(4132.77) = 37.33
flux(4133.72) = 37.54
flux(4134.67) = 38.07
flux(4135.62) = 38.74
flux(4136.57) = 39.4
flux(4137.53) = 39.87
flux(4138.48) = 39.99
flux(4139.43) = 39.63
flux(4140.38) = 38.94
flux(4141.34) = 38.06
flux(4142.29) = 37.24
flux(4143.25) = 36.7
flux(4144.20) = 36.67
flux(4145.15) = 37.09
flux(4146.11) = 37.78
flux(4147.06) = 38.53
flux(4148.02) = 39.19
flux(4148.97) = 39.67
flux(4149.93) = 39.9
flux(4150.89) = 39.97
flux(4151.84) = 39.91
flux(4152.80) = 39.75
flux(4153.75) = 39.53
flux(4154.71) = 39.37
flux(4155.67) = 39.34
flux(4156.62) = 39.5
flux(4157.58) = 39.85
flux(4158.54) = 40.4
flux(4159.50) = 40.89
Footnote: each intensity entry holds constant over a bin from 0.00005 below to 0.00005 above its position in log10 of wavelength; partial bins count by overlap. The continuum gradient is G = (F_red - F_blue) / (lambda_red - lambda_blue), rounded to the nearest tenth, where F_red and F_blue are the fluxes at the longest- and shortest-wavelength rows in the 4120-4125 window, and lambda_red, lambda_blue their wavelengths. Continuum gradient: 0.1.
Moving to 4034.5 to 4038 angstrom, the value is 0.6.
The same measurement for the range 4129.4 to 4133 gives -0.4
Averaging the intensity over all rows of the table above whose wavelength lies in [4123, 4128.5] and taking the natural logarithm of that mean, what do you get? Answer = 3.70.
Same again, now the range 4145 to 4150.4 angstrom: 3.66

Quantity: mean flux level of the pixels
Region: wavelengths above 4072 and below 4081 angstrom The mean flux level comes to 35.5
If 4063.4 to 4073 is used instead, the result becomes 36.0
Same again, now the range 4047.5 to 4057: 37.5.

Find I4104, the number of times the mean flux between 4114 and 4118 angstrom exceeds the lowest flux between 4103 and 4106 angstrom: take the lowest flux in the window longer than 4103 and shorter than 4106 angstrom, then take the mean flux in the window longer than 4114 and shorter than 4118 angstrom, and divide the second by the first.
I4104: 1.19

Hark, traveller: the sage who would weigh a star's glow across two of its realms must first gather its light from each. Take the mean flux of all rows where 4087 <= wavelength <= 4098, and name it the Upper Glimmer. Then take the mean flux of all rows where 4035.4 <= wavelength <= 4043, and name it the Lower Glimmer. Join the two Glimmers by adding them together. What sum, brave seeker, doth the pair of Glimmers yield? 78.6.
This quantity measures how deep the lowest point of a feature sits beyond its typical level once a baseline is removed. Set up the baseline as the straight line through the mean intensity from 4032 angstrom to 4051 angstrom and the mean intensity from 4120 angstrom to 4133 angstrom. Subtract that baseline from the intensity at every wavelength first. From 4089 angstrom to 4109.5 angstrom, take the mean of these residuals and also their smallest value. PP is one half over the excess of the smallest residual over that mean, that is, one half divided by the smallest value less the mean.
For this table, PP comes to -0.10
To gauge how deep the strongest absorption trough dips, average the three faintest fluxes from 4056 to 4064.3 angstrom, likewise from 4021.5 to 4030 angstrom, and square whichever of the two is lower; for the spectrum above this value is 1227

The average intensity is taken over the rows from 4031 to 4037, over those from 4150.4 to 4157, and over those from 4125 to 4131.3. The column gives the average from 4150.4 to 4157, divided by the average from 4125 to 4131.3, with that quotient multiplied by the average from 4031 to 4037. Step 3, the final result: 36.1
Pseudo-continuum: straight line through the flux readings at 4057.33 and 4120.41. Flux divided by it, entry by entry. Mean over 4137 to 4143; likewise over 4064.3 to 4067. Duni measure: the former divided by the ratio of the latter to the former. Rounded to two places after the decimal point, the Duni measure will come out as 0.93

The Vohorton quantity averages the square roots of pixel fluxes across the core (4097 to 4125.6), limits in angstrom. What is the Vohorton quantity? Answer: 6.20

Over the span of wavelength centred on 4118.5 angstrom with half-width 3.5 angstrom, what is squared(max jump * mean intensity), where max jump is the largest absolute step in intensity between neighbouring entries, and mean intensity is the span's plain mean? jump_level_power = 41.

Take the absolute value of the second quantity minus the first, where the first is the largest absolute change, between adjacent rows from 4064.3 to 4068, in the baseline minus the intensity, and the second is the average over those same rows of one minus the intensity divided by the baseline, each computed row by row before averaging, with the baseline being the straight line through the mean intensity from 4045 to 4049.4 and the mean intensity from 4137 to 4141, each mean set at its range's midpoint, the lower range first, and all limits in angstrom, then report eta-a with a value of 0.59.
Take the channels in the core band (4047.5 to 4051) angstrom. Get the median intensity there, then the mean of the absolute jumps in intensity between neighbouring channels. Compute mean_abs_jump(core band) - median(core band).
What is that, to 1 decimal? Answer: -36.6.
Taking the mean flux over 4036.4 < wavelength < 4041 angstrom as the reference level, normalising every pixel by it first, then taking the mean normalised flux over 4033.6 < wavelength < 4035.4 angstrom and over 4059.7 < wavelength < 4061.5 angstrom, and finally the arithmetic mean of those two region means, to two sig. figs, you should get 0.95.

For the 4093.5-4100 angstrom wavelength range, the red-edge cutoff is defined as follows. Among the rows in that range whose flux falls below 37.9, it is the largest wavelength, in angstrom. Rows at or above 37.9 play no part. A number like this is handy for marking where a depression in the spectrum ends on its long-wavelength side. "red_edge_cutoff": 4099.59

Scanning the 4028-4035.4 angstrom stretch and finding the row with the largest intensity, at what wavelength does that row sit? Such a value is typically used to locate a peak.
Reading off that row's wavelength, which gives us 4028.48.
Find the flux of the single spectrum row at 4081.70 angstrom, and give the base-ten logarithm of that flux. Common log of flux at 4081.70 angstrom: 1.58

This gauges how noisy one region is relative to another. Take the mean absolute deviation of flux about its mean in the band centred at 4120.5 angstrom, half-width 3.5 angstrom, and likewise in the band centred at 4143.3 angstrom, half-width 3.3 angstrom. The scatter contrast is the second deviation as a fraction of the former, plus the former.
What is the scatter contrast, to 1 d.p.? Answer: 3.5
